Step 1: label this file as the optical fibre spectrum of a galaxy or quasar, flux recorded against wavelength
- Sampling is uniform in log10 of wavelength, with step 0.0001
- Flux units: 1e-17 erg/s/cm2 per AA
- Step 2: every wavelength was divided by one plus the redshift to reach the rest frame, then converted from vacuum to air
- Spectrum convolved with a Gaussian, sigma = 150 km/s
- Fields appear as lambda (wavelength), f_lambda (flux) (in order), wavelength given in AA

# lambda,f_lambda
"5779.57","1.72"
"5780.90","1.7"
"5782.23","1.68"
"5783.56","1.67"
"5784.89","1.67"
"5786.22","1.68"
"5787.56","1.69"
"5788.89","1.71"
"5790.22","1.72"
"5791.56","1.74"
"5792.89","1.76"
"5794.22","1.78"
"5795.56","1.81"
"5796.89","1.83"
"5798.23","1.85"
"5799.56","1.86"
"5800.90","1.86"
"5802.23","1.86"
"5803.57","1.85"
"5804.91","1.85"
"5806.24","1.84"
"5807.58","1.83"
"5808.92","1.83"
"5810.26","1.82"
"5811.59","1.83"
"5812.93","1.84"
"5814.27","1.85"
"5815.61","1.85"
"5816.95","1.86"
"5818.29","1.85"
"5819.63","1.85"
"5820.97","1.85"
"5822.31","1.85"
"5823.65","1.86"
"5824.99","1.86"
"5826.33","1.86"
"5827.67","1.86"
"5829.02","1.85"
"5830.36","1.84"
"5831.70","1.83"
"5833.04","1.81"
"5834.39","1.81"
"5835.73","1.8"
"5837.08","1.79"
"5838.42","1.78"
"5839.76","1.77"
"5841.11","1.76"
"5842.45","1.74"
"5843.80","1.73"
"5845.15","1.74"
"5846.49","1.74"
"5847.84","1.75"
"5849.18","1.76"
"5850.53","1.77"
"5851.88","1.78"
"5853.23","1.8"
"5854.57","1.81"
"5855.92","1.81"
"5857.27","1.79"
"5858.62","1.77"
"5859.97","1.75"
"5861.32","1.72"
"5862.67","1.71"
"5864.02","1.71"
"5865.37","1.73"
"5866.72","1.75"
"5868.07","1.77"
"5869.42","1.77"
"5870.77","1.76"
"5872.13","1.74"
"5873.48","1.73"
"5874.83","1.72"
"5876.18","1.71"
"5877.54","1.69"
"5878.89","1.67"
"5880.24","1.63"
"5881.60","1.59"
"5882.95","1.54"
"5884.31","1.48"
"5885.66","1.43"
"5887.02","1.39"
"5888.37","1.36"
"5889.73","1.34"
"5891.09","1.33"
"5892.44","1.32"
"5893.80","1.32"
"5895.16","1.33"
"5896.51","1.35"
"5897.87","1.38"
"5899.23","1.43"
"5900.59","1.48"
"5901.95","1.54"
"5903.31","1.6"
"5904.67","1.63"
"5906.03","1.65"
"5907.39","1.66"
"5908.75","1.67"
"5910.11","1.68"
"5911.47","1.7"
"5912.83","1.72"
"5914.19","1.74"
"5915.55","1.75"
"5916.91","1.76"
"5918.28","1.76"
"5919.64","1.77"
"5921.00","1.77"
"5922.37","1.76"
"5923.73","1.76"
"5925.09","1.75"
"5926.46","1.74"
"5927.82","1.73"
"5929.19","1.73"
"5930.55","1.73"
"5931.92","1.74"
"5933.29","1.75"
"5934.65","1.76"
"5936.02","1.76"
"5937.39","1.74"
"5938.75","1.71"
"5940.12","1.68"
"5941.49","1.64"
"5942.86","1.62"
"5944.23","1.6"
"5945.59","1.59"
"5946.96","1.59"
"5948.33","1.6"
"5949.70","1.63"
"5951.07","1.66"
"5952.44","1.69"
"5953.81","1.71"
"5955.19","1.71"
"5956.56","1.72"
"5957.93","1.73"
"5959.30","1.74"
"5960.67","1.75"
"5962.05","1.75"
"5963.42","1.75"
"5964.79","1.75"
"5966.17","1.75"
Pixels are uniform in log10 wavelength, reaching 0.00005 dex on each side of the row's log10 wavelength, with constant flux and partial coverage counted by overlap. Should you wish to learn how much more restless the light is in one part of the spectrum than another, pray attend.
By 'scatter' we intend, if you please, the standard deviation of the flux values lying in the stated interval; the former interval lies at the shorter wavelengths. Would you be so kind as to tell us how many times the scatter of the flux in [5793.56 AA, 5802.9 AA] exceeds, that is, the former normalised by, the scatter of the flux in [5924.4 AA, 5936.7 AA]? 2.5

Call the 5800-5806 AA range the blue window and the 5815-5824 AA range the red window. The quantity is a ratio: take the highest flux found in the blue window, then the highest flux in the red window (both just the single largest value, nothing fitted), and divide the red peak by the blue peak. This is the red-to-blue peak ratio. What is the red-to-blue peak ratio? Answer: 1.00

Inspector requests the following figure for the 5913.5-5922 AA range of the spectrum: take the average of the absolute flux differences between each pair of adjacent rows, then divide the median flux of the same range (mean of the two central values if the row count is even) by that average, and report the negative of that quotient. -293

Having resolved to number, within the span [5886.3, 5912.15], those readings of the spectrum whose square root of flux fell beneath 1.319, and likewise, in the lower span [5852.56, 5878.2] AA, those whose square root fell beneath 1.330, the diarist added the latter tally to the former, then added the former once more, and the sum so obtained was 50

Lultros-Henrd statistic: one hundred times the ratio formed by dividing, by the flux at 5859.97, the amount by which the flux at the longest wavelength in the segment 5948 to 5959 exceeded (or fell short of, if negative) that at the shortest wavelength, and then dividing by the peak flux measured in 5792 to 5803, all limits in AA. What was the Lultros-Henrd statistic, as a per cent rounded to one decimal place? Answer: 4.0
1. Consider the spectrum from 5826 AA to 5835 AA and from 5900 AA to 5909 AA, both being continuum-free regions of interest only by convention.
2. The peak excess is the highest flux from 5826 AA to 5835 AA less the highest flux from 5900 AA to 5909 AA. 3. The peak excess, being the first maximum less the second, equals 0.19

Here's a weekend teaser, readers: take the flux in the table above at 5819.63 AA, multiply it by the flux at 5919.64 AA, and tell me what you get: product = 3.3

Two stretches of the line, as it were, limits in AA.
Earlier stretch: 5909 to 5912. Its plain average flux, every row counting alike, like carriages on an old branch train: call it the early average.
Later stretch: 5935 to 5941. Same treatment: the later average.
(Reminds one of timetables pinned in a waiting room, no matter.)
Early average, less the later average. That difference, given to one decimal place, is 0.0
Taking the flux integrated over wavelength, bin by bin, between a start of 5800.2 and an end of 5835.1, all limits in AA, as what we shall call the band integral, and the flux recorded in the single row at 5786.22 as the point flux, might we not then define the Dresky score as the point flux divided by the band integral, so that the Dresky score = 0.026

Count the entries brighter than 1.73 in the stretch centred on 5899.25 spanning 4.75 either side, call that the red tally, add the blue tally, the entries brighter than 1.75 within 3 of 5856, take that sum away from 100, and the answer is 95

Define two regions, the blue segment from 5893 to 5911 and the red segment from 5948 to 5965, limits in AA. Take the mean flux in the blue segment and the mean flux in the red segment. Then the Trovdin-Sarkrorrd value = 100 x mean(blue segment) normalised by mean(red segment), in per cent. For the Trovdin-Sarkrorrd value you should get 89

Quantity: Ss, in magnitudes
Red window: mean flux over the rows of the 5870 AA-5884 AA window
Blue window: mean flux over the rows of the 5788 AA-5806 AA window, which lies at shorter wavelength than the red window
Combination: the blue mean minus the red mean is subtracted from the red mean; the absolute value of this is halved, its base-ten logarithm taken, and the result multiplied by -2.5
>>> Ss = 0.28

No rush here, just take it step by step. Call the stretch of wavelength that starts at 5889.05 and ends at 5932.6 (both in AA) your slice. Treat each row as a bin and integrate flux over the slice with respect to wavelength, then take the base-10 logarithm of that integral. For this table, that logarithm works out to 1.8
